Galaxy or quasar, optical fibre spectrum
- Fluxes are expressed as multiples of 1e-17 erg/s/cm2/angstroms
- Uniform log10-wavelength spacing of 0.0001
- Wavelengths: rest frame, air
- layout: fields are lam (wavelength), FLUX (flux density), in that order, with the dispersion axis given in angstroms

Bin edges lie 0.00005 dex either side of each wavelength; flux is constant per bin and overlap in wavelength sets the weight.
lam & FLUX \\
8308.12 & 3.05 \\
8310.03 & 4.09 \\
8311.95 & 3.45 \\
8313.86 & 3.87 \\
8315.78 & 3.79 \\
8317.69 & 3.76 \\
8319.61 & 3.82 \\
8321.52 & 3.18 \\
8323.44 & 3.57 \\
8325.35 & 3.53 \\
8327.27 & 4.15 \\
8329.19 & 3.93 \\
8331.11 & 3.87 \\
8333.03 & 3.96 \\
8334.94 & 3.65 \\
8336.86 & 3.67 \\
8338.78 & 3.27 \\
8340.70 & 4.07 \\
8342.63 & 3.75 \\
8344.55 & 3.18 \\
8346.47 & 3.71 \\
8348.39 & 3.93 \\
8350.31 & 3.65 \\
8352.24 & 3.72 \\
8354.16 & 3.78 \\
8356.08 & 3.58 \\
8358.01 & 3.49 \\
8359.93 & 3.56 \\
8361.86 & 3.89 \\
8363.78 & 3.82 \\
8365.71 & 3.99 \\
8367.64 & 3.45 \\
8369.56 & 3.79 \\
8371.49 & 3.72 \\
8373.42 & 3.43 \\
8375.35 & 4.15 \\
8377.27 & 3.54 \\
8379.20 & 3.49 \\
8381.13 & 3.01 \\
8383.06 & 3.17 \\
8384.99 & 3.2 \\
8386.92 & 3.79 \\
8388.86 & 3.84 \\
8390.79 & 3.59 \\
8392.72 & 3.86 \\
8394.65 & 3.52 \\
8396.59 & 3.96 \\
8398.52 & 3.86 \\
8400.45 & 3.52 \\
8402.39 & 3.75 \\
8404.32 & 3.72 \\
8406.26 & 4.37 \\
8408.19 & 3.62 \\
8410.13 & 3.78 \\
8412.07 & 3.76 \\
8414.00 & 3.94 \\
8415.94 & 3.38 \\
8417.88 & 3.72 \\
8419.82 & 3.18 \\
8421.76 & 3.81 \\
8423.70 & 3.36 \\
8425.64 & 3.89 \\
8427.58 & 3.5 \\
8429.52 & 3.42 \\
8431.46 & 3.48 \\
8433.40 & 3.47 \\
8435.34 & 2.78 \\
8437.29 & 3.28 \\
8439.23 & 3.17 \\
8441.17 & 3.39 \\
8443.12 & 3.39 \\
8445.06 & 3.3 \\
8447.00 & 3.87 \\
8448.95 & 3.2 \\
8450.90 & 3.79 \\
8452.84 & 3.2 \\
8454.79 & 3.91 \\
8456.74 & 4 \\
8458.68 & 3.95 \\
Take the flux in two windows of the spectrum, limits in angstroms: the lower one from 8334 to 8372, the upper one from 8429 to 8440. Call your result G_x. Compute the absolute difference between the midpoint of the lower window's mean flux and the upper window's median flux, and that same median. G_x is 0.17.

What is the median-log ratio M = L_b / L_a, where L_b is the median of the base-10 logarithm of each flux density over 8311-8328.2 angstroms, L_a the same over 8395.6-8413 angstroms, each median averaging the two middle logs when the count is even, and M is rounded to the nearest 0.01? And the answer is 1.00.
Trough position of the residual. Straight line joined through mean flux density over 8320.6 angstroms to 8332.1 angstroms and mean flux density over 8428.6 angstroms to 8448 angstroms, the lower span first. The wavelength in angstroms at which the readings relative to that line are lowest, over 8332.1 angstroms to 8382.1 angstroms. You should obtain 8381.13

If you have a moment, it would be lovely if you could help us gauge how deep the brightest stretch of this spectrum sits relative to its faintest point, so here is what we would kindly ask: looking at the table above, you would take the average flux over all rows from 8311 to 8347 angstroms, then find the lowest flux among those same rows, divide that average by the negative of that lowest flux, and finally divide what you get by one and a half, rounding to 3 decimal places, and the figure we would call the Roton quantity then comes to -0.774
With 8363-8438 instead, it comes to -0.866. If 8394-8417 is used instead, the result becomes -0.743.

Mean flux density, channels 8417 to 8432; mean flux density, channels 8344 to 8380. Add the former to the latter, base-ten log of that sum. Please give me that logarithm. 0.859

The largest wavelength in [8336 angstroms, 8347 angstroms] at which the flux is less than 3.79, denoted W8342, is 8346.47 angstroms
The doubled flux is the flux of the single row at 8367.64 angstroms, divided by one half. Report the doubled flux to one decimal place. 6.9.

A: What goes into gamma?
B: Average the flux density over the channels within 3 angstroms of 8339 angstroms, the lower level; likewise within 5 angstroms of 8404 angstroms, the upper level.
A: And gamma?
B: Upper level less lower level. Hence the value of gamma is 0.13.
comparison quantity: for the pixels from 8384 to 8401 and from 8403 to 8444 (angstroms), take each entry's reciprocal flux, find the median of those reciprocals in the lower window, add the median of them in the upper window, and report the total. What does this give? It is 0.551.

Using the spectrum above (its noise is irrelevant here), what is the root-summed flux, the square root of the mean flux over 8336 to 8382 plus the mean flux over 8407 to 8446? 2.67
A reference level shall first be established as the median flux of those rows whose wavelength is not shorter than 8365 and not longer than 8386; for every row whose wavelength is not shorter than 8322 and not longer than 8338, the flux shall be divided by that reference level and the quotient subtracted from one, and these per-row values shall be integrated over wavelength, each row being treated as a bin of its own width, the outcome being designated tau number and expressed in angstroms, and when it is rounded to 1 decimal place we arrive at -1.3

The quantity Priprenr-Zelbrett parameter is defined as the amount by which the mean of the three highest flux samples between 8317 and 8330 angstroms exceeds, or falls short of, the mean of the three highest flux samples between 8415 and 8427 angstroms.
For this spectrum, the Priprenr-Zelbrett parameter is 0.16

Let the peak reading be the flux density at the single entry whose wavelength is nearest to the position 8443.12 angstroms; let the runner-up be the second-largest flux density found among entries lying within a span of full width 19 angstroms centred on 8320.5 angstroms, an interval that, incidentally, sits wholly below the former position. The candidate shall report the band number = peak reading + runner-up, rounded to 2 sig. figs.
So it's 7.3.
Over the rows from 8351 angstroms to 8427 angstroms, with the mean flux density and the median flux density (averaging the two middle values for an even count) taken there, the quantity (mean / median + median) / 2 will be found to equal 2.35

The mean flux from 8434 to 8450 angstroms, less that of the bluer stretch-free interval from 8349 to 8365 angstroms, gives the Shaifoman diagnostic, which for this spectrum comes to -0.39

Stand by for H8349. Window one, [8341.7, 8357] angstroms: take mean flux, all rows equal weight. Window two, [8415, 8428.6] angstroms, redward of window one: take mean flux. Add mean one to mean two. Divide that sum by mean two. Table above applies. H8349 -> 2.03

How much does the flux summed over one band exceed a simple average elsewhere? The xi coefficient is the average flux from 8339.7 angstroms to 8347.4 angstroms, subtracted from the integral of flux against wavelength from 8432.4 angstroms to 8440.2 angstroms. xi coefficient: 21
